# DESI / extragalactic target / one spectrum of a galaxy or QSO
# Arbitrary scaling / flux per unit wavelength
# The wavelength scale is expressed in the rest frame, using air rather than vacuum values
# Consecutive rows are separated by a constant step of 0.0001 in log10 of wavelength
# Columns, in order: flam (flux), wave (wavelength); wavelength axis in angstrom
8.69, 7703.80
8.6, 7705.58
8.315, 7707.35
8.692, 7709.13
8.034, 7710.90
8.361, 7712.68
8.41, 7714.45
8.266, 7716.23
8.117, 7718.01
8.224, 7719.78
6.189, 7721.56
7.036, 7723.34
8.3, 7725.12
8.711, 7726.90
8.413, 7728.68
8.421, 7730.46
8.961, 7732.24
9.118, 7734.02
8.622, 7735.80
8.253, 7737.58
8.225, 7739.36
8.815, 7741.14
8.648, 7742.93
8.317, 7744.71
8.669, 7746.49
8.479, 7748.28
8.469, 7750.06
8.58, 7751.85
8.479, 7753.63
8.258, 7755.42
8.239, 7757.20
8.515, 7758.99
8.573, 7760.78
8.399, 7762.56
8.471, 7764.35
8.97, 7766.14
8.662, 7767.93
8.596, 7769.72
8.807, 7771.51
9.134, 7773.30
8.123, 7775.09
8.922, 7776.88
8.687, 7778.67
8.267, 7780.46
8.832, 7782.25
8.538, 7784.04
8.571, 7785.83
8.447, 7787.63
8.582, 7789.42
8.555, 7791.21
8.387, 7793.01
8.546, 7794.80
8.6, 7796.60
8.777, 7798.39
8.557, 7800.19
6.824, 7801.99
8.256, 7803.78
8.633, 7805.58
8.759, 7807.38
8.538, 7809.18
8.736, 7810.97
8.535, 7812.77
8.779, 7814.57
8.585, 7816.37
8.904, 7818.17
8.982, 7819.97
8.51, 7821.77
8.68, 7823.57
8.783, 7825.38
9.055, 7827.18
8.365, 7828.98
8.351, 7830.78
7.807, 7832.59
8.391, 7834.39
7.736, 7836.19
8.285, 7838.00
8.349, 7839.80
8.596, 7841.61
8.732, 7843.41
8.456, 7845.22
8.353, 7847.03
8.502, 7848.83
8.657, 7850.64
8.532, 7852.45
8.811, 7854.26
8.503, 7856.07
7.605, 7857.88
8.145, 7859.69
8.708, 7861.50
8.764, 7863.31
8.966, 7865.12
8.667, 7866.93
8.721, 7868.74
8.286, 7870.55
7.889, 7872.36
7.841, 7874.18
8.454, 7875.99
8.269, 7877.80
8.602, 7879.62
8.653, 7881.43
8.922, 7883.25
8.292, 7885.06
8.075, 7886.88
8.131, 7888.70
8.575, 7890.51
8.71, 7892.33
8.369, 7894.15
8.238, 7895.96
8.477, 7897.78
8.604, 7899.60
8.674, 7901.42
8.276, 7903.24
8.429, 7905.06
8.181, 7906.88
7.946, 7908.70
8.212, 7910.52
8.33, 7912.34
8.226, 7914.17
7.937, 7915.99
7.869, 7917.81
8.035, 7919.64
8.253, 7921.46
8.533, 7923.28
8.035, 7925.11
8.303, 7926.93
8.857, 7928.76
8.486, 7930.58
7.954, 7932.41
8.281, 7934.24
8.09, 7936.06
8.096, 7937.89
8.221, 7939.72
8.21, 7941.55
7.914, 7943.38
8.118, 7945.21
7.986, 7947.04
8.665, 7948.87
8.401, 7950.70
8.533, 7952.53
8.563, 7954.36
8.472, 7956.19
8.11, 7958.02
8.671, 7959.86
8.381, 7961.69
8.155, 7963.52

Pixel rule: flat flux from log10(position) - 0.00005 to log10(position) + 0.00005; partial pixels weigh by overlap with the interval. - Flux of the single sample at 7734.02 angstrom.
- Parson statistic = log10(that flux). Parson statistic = 0.960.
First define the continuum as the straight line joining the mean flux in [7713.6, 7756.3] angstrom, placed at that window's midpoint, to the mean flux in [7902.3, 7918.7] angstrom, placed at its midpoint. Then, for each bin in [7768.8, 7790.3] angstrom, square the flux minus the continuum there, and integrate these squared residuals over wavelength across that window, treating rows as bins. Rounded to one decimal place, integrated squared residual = 4.0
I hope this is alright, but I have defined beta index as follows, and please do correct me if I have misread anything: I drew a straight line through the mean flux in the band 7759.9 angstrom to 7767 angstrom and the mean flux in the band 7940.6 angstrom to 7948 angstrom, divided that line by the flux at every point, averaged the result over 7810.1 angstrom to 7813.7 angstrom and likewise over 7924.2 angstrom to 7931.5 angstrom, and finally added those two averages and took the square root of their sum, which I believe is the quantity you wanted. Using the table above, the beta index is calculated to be 1.39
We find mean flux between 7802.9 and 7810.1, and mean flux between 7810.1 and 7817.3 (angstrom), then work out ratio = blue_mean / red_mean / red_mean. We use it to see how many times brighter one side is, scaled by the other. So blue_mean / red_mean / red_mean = 0.114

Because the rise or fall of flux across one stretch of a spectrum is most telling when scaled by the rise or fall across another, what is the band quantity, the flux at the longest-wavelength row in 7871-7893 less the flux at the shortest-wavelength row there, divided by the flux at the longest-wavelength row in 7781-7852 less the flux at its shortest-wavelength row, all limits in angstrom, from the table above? -4.7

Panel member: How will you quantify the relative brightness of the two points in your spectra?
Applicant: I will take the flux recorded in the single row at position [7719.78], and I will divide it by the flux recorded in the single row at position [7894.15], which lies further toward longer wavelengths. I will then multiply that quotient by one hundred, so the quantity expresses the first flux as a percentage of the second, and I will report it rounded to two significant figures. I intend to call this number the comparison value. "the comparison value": 98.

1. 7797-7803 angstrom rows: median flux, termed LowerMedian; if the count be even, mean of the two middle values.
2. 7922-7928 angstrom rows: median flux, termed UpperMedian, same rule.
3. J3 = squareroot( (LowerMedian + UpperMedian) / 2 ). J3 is 2.90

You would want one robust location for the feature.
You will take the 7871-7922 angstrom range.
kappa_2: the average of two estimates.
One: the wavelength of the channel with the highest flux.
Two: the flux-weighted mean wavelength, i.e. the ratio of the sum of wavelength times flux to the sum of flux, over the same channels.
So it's 7890.0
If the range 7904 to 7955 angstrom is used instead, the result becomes 7929.3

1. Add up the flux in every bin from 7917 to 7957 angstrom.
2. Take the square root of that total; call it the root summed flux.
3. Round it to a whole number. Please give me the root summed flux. 13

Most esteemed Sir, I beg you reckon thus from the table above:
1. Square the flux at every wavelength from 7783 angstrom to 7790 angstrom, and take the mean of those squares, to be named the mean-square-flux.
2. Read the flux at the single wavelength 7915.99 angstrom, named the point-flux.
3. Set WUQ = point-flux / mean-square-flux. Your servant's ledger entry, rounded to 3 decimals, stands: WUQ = 0.109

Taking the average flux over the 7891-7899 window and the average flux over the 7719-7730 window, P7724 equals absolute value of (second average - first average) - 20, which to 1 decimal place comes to -19.4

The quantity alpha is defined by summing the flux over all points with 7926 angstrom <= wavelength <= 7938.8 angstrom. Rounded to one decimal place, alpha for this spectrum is 58.1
